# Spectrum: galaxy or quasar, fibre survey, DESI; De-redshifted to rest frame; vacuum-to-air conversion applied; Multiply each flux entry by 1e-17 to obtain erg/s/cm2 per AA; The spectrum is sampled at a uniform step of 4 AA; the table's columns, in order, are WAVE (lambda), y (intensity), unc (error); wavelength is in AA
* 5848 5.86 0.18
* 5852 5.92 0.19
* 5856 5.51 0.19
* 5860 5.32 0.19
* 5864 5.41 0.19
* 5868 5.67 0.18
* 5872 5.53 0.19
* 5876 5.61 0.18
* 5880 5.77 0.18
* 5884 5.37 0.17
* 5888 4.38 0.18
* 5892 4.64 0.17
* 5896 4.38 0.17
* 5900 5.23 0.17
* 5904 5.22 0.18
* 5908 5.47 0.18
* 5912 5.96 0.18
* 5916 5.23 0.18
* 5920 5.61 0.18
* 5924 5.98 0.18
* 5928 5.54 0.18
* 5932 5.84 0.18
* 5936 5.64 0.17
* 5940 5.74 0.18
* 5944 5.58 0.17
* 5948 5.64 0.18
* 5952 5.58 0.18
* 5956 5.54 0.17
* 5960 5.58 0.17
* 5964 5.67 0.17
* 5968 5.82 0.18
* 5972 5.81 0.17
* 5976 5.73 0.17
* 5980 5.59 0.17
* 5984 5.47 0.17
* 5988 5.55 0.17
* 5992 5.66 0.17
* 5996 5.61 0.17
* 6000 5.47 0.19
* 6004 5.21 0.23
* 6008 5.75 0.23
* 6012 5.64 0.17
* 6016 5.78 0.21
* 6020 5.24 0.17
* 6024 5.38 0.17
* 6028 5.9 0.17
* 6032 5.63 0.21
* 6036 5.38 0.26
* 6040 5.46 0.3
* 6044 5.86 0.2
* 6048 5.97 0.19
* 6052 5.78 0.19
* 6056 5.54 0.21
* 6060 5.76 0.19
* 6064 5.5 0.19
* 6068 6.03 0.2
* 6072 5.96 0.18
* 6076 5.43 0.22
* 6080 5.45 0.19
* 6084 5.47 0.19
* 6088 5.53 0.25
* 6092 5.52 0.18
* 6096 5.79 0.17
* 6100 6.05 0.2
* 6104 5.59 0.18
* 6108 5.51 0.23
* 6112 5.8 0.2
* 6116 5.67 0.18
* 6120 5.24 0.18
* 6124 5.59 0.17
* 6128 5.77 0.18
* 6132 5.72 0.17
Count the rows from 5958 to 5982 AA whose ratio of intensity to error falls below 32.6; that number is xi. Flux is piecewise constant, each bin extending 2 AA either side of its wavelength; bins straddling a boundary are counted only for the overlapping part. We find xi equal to 1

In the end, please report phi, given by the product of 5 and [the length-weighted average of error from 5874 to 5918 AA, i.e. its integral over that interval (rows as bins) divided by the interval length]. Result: 0.88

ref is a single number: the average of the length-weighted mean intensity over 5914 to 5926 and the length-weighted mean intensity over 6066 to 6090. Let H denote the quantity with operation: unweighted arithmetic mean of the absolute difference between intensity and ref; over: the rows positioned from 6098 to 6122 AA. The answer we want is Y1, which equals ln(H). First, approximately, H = 0.20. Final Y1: -1.6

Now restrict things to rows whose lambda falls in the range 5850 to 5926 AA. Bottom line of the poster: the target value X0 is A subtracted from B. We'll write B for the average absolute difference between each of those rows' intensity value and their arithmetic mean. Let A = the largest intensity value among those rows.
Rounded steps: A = 5.98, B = 0.34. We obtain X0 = -5.64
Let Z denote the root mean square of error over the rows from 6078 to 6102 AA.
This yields 0.198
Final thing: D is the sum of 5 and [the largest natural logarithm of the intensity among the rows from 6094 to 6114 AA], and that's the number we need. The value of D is 6.80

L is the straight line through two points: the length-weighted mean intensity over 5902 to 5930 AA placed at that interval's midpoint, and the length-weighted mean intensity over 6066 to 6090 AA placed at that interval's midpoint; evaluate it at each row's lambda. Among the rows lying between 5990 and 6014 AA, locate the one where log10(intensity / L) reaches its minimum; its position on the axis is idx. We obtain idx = 6004 AA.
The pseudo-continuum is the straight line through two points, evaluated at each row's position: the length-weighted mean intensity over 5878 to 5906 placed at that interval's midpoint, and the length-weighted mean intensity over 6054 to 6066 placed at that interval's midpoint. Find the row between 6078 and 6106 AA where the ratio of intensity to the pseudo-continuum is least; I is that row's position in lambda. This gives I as 6080 AA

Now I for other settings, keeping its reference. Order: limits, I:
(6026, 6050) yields 6036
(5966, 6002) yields 6000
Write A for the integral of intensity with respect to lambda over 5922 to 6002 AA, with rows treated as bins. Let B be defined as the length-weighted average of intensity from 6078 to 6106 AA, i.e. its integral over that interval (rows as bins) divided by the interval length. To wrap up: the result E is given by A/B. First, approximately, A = 452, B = 5.63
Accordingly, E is 80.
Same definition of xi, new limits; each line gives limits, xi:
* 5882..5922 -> 9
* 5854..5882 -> 7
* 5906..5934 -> 5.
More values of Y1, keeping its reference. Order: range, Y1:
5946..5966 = -3.1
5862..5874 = -2.1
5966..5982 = -2.0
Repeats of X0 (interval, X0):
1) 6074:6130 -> -5.90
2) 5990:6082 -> -5.84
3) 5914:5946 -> -5.82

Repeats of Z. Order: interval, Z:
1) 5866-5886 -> 0.180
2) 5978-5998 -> 0.170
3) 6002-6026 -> 0.199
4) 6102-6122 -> 0.195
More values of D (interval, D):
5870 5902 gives 6.75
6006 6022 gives 6.75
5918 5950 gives 6.79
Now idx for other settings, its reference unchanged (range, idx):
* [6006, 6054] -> 6020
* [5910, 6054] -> 6004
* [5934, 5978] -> 5956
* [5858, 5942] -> 5896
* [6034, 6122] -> 6120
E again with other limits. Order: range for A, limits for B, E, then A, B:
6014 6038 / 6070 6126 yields 24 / 133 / 5.61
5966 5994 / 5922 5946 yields 28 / 159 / 5.72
